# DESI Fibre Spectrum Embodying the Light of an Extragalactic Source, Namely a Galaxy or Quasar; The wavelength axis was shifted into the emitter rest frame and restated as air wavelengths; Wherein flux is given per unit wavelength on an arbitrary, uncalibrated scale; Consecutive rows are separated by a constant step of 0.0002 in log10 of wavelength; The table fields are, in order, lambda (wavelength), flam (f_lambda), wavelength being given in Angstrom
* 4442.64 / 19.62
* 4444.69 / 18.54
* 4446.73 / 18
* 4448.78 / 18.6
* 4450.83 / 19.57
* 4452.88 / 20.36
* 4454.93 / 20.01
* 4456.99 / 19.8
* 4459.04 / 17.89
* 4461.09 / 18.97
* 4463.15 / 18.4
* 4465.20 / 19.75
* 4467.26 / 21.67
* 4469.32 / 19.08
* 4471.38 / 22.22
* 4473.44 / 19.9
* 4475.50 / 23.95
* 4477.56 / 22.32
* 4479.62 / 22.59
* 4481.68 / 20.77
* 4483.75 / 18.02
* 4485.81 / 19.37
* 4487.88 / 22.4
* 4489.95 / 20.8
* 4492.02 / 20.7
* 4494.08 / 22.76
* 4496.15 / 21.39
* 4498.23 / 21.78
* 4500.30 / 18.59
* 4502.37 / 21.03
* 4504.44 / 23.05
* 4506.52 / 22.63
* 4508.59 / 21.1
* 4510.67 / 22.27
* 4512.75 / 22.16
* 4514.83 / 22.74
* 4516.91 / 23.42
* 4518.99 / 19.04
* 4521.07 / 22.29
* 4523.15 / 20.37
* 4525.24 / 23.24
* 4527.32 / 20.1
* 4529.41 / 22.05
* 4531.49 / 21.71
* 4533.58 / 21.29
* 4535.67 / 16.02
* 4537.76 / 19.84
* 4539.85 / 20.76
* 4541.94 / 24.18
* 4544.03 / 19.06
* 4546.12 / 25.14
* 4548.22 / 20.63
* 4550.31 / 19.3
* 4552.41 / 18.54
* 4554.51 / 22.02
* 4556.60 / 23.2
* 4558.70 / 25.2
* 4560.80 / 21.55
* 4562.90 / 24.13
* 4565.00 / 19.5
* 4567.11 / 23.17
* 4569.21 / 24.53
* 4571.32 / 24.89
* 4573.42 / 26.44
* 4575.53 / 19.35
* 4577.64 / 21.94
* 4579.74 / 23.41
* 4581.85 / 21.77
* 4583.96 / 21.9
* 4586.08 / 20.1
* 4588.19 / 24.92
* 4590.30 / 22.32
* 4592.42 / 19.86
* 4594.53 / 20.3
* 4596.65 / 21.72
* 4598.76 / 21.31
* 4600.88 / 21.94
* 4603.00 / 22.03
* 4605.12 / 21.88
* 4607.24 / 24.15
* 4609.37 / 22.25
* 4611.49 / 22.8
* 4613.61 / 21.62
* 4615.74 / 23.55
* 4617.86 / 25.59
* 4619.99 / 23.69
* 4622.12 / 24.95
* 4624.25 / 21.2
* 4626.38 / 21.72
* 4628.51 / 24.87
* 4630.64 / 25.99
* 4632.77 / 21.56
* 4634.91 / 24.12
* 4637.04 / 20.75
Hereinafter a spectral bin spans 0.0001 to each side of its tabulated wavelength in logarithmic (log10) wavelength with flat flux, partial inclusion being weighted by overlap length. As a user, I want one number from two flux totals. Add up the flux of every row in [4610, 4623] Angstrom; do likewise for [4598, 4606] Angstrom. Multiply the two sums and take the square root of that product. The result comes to 111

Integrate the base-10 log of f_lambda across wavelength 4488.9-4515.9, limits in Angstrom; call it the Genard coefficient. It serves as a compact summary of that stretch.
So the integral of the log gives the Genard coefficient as 36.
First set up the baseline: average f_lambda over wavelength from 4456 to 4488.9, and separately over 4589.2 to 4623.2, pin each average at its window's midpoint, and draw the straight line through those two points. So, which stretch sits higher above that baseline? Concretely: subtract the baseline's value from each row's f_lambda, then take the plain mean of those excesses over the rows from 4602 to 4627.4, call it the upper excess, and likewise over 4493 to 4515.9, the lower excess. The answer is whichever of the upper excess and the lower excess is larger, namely 0.8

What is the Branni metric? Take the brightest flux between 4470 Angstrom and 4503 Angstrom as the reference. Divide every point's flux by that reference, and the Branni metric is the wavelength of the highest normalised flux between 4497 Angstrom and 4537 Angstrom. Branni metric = 4516.91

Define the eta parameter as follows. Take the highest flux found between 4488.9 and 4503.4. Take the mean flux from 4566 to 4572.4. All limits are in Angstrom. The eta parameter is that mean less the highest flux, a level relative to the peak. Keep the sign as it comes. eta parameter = 1.4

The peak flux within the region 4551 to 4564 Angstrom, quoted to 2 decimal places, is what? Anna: 25.20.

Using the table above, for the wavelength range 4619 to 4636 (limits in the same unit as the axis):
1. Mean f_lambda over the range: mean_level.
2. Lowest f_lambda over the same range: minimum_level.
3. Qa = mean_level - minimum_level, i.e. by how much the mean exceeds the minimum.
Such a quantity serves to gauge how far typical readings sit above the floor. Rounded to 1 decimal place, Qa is 2.3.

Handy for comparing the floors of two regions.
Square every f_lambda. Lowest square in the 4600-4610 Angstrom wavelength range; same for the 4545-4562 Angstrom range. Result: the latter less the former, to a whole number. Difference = -135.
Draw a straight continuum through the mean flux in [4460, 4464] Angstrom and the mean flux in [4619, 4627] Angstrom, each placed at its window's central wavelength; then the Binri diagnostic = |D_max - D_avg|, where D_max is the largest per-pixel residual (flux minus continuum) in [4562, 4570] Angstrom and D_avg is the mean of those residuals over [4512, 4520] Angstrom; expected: 1.3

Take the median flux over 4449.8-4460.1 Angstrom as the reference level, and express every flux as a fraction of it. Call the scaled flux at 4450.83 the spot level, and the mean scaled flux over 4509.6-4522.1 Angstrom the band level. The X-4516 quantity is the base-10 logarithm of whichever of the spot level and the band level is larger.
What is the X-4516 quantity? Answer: 0.045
